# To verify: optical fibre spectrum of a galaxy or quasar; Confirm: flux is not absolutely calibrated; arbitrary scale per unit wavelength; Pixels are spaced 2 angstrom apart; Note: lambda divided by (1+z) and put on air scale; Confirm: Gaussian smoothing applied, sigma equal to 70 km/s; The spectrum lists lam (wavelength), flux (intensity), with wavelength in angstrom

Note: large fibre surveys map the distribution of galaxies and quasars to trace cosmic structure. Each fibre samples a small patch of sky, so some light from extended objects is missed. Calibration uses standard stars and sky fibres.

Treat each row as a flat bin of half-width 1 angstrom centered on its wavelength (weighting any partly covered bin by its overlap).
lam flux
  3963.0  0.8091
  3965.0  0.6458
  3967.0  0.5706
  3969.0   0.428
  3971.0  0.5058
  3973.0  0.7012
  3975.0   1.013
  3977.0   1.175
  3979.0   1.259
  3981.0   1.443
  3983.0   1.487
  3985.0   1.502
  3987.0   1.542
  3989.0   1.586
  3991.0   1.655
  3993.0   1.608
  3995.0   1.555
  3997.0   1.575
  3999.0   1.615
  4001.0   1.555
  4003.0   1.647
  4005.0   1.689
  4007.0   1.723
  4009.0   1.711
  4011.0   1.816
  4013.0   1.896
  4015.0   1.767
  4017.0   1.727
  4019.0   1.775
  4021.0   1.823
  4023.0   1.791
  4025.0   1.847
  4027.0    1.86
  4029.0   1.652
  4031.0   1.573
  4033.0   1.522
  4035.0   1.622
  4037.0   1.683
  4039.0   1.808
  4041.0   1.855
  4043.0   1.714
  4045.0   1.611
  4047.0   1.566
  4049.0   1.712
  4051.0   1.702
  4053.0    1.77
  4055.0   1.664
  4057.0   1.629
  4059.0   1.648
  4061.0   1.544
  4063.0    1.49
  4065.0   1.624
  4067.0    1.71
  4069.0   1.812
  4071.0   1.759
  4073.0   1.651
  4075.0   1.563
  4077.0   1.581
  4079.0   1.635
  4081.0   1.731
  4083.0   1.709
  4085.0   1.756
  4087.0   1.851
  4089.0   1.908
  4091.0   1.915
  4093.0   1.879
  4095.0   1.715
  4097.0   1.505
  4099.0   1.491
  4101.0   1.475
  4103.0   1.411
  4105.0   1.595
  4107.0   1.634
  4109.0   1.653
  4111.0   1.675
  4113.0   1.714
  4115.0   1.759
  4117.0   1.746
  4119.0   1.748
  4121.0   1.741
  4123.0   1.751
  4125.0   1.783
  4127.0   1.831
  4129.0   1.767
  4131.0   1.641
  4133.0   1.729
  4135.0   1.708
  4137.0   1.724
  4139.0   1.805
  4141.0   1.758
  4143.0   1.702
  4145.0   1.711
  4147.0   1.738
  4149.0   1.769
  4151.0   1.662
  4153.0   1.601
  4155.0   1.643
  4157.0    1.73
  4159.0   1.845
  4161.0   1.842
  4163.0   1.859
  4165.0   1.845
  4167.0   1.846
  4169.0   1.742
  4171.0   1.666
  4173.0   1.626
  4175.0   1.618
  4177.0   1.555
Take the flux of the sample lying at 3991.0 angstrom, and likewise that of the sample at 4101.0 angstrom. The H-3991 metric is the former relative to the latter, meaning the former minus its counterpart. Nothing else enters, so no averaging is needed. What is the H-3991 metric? 0.18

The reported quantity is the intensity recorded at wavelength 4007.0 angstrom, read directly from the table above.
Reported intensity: 1.723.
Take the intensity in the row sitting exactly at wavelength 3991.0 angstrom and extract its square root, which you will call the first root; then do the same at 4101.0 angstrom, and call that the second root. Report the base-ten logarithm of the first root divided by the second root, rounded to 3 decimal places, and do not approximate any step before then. 0.025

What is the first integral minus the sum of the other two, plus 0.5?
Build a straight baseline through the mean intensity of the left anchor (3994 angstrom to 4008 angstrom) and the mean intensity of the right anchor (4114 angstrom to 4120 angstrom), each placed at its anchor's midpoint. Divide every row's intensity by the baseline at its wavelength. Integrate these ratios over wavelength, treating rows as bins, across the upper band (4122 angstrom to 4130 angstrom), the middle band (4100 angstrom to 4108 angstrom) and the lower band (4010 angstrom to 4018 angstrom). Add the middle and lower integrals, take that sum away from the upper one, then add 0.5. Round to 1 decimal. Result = -7.2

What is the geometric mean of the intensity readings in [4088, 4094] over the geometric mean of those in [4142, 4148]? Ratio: 1.11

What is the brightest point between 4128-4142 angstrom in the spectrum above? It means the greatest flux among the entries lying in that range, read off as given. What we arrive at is 1.805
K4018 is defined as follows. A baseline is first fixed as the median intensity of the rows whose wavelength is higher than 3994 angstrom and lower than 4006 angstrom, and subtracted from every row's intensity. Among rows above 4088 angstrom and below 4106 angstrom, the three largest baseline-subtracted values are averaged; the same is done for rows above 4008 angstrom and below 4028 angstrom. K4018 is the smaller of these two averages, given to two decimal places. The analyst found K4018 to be 0.27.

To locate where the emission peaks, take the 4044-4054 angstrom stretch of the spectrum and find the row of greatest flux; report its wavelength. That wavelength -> 4053.0 angstrom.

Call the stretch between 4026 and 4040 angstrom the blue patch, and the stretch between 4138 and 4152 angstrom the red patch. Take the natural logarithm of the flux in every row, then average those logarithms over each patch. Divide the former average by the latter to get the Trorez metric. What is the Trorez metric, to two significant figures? 0.93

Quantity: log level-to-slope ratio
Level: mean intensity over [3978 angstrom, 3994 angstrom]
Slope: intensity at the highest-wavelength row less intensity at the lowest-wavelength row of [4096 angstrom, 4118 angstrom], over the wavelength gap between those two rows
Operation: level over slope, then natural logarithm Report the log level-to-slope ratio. 4.8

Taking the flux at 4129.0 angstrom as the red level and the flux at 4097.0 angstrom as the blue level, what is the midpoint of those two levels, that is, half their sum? 1.64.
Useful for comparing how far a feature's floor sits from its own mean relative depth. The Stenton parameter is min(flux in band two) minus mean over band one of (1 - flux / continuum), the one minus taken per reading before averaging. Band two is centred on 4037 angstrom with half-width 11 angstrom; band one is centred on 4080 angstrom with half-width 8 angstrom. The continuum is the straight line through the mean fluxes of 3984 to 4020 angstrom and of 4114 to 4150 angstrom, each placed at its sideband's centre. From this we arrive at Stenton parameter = 1.51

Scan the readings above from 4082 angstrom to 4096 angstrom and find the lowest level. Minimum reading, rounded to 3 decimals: 1.709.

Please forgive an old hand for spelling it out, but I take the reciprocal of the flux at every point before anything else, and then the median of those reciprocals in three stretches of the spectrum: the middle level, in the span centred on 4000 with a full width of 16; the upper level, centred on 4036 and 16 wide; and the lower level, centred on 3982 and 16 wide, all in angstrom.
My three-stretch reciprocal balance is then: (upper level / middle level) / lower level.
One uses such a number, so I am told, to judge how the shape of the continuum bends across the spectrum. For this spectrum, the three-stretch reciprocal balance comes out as 1.42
